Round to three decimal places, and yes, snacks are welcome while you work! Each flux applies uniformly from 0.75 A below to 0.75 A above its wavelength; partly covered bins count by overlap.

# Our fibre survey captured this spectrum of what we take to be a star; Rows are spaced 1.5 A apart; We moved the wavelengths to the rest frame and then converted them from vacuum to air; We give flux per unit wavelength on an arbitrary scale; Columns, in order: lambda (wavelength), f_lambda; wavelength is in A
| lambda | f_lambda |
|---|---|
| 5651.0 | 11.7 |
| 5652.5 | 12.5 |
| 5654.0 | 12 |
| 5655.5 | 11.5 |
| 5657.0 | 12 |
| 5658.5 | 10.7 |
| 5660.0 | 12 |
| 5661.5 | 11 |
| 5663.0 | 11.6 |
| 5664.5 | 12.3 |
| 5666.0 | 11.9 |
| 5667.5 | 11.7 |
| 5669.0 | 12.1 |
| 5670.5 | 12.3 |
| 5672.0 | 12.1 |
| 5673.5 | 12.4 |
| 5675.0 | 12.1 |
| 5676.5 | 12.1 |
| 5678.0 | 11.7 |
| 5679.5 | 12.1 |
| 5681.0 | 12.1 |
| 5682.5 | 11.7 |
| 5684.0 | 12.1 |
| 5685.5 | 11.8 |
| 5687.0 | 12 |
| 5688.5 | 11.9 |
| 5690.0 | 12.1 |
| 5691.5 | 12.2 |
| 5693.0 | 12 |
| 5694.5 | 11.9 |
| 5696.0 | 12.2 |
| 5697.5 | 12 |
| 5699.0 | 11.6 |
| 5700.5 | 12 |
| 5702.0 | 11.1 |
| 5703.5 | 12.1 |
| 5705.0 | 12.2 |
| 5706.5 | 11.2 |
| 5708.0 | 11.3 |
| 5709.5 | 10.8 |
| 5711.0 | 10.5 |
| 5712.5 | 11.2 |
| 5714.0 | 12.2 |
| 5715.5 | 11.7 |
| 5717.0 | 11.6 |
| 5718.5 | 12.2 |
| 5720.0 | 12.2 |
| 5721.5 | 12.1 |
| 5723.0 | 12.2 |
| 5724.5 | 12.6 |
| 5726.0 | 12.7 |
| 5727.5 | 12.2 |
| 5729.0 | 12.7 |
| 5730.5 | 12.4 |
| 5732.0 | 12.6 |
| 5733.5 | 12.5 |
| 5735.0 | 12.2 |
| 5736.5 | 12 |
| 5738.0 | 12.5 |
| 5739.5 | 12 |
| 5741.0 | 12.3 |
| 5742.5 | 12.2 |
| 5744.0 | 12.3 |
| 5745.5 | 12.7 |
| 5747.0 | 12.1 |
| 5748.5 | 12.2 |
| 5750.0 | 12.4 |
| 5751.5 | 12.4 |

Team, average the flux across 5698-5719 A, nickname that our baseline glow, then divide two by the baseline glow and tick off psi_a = 0.173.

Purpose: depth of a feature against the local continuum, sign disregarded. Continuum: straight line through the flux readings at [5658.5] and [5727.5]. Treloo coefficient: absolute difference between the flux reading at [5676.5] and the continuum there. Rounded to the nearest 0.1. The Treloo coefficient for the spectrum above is 1.0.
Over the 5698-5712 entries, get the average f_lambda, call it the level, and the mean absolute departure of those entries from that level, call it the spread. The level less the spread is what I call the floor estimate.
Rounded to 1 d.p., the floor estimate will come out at 10.9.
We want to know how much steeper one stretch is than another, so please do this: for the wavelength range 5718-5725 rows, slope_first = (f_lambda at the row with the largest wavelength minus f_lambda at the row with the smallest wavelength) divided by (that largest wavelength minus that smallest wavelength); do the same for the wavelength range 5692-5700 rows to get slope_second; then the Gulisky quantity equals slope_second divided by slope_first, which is -1.0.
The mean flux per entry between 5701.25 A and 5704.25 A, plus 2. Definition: 13.6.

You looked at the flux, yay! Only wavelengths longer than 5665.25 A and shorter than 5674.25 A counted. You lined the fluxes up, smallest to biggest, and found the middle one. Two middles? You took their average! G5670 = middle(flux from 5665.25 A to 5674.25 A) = 12.10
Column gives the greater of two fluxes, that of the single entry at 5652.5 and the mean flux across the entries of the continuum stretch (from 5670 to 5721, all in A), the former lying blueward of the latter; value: 12.5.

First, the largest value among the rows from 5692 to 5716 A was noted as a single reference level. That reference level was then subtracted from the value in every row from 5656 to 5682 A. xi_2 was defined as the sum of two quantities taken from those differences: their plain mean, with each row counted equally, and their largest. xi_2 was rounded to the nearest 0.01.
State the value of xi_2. -0.11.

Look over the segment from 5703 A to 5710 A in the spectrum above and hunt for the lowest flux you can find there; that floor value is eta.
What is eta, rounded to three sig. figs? 10.8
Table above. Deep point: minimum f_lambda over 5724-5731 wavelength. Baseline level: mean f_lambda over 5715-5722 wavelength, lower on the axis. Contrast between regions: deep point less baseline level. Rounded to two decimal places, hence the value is 0.24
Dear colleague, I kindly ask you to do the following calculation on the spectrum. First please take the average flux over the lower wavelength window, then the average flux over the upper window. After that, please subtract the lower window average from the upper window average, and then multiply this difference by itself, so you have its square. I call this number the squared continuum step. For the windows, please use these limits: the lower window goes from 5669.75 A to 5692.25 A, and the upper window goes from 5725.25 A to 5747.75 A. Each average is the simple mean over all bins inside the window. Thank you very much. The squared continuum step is 0.10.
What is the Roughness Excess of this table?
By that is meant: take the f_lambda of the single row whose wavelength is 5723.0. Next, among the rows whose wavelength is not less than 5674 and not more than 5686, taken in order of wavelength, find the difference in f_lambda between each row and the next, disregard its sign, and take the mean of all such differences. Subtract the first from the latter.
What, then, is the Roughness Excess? -11.93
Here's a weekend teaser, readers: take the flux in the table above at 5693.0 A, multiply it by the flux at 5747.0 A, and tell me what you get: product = 145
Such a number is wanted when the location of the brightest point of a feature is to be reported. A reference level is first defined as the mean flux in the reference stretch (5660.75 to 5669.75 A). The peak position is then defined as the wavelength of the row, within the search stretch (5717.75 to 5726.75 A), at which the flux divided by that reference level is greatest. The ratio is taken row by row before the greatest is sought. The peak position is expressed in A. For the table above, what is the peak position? 5726.0 A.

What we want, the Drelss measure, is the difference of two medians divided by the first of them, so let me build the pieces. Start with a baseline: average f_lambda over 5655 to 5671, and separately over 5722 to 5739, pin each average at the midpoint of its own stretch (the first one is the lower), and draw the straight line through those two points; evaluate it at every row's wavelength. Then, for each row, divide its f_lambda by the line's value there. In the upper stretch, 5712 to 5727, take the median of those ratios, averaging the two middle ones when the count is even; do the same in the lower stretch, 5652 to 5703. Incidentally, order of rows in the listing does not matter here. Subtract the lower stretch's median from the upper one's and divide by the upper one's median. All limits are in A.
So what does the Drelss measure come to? -0.020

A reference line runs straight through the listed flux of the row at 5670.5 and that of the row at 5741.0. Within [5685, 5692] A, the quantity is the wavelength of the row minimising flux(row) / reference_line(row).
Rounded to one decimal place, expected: 5685.5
